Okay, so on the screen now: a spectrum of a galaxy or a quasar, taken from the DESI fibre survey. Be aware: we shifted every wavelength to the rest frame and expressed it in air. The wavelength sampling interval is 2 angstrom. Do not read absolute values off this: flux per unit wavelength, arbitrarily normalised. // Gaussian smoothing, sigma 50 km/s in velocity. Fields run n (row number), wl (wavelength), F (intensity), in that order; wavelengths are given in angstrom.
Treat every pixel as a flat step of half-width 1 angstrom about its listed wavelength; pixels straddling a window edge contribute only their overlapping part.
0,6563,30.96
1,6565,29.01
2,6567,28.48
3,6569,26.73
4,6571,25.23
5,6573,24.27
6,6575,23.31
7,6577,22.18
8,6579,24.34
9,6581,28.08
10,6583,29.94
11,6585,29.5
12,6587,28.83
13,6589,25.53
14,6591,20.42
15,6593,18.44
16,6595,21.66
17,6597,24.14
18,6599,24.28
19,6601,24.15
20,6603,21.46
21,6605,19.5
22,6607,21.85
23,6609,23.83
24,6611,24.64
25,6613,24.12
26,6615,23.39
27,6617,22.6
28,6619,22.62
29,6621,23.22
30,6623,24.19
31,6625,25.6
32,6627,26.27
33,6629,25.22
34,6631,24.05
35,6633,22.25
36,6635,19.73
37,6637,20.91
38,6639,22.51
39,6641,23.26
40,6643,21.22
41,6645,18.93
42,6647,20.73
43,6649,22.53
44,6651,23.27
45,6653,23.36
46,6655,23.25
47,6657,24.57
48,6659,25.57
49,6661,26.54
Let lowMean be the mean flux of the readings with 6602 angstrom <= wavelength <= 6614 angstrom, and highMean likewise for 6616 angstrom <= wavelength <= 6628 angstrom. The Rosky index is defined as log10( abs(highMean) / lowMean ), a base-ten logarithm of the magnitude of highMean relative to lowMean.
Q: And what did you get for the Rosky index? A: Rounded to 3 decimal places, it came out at 0.028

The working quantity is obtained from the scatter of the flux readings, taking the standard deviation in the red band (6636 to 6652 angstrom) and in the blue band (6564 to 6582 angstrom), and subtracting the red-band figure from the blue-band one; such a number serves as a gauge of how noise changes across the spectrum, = 0.9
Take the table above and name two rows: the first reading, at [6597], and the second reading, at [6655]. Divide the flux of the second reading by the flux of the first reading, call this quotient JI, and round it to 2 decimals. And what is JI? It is 0.96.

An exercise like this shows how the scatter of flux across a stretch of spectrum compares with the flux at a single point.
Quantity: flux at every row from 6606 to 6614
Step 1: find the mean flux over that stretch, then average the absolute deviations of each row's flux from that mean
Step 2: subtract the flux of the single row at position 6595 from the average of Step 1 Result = -20.8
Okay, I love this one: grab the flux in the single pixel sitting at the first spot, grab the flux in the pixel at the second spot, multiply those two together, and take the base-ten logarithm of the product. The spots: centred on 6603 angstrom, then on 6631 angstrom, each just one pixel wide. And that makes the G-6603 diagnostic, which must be 2.71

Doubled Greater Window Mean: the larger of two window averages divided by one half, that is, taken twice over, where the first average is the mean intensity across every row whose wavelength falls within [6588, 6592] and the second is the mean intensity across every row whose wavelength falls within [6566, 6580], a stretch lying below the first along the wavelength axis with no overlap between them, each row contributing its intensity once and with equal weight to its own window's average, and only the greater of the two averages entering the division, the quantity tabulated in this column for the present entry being 49.9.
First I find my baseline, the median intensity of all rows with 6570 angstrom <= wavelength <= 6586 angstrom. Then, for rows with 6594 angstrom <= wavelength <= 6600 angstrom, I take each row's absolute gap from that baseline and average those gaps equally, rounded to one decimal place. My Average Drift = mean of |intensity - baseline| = 1.4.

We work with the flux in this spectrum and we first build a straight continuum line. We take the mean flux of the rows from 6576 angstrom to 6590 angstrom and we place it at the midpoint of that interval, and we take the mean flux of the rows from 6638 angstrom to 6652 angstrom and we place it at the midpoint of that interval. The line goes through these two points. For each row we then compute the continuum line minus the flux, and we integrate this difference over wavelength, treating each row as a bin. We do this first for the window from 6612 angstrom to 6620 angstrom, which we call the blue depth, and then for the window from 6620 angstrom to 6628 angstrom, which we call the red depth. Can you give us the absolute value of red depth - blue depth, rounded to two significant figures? 18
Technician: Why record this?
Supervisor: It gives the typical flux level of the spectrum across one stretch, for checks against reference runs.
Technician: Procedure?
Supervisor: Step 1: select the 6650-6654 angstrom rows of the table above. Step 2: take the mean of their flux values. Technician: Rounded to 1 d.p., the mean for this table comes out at 23.3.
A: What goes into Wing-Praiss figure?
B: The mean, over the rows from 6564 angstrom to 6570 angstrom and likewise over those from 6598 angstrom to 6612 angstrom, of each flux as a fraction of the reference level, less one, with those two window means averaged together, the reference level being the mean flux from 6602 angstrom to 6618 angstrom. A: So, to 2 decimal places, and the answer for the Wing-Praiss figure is 0.12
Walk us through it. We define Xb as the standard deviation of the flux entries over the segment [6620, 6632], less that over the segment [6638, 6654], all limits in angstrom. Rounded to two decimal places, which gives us -0.44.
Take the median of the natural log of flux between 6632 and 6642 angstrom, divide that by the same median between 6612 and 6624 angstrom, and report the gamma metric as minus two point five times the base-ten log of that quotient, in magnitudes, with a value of 0.02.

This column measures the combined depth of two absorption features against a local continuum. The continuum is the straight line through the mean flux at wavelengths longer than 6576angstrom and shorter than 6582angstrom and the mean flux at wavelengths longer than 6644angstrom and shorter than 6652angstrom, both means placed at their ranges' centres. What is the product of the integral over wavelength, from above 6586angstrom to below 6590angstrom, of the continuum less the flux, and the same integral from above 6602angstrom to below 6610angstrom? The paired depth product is -163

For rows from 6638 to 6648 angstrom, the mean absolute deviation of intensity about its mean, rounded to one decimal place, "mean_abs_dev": 1.2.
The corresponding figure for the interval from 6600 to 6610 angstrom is 1.5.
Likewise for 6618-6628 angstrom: 1.2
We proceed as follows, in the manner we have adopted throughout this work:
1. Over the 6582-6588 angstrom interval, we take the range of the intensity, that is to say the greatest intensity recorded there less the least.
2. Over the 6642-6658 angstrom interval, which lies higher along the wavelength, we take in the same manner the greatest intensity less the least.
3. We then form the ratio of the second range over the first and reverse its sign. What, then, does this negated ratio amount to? -5.1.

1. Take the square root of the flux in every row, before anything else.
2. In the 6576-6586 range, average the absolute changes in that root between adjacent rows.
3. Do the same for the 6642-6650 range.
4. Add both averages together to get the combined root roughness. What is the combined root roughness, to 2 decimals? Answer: 0.42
